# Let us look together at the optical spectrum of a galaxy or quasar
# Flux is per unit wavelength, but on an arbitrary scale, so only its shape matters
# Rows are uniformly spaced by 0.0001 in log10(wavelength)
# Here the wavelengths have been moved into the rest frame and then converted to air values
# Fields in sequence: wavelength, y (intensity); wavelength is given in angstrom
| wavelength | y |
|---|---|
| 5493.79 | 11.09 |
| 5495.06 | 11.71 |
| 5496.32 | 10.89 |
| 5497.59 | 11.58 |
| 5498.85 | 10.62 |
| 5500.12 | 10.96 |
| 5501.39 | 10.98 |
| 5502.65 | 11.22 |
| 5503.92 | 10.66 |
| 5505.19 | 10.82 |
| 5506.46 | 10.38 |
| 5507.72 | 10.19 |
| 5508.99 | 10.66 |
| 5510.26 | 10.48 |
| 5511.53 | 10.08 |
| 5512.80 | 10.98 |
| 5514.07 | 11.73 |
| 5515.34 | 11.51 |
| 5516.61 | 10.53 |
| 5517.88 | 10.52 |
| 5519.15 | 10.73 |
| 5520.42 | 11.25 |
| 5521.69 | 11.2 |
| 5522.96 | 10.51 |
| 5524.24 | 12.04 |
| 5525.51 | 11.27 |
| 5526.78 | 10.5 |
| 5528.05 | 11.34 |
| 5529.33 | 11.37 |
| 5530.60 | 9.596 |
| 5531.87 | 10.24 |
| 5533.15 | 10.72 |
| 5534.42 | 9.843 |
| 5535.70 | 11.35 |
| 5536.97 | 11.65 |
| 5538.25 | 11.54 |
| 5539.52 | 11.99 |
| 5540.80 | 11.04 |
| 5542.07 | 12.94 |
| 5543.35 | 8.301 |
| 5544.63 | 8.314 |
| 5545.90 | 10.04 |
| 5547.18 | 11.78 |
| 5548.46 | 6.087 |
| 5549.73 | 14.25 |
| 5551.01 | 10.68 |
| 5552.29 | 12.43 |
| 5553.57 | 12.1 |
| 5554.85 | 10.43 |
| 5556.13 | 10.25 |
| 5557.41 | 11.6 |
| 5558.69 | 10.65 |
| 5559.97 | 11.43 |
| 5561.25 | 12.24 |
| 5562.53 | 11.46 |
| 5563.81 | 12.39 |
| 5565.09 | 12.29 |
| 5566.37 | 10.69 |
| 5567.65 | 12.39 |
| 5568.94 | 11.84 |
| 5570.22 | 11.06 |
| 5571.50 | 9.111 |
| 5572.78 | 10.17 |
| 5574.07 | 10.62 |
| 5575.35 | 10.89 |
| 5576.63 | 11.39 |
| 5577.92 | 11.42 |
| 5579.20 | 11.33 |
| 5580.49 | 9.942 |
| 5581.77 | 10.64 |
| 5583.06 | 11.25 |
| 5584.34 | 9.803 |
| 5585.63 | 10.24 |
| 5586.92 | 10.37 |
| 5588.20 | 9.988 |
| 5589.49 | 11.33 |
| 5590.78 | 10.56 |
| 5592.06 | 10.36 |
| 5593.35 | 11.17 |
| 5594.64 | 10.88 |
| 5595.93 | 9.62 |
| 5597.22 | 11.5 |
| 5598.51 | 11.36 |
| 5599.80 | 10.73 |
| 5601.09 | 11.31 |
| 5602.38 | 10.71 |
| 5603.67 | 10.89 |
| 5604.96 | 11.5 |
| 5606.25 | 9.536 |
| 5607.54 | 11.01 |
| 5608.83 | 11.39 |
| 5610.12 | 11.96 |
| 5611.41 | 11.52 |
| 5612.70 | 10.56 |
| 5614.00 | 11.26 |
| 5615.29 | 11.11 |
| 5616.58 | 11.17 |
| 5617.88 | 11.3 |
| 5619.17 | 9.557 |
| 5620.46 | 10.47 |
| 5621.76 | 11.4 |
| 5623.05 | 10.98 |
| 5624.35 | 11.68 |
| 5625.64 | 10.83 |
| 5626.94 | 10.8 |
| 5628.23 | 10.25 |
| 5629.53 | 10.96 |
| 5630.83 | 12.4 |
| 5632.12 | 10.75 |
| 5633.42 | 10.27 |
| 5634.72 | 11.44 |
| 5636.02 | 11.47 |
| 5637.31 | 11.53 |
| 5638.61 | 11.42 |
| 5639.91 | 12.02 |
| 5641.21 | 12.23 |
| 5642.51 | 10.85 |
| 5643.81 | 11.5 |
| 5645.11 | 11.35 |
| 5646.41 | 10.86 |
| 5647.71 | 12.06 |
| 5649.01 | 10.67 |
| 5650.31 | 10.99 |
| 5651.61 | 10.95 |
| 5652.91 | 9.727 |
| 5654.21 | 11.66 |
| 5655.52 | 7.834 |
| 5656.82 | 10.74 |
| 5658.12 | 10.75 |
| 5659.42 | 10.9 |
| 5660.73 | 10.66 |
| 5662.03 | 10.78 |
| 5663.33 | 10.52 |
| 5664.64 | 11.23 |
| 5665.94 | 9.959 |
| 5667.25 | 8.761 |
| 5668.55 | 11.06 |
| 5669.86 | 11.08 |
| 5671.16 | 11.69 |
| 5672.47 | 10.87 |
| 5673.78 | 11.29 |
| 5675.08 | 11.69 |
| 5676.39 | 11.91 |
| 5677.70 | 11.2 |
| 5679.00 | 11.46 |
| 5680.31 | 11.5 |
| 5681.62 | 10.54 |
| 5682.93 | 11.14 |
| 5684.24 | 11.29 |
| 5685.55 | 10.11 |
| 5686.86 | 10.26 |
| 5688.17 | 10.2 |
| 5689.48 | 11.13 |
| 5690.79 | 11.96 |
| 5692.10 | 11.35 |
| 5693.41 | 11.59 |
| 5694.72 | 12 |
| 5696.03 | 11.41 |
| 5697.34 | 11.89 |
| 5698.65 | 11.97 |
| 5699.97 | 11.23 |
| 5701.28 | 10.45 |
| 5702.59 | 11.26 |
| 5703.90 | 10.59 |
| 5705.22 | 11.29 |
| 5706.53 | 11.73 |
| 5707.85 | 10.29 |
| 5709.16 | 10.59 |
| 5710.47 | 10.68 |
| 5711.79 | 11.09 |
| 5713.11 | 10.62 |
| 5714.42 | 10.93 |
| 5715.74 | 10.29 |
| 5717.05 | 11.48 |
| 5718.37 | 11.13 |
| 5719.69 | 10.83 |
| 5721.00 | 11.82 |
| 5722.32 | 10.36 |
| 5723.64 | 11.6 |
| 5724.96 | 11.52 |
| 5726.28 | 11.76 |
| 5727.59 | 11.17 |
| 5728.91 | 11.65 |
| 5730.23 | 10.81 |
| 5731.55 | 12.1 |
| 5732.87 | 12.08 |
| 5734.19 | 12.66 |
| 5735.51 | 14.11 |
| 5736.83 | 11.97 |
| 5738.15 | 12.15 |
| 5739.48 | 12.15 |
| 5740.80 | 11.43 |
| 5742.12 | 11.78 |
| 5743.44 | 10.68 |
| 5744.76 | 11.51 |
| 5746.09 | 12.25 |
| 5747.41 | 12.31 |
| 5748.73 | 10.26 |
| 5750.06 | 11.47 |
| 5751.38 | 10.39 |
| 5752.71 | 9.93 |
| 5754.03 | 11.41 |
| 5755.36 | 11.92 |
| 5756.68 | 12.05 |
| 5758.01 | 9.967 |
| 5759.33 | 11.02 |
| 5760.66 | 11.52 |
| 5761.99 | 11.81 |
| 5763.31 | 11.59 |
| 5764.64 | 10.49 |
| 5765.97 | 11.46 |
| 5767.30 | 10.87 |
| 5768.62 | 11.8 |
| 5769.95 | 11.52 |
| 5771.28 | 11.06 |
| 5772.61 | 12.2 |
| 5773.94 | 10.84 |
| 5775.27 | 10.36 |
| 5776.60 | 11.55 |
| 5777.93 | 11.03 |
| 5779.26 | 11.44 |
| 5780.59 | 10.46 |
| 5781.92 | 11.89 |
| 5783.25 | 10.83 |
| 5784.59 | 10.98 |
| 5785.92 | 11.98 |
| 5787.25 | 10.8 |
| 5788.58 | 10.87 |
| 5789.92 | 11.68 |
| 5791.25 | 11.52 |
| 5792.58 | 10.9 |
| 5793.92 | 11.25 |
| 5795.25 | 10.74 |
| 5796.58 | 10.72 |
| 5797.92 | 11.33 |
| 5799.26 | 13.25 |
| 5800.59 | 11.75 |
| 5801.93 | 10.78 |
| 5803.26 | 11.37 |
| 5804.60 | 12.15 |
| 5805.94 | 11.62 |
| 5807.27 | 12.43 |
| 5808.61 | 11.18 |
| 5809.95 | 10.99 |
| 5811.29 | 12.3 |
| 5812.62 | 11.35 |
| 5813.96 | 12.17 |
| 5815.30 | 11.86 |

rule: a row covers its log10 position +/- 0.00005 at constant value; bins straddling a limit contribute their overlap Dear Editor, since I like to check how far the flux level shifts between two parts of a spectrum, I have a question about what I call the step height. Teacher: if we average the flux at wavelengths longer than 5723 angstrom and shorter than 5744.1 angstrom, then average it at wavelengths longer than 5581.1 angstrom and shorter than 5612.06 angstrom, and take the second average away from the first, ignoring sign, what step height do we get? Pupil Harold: 1.0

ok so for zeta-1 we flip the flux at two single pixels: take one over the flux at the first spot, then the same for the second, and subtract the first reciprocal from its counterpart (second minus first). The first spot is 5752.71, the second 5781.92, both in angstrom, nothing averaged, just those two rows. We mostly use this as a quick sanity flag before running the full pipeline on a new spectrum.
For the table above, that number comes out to -0.017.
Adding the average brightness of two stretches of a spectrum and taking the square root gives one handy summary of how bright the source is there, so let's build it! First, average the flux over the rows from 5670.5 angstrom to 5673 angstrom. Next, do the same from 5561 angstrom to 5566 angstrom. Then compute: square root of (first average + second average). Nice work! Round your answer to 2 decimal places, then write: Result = 4.83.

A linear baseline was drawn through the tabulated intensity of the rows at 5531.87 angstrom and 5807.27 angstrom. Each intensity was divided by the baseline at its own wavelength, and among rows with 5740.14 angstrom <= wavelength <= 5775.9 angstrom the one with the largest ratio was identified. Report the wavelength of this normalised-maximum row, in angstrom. 5747.41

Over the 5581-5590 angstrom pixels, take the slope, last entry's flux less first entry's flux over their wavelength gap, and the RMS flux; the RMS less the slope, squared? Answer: 109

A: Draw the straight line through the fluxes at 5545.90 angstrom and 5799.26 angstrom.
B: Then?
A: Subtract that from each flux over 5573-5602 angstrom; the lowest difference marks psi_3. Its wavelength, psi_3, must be 5595.93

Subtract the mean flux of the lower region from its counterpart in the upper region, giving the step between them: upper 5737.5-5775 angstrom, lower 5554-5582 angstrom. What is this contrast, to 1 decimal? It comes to 0.2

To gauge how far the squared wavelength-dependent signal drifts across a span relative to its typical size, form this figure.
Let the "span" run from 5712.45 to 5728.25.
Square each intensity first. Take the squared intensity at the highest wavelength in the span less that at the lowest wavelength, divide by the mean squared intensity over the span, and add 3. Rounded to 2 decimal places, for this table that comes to 3.10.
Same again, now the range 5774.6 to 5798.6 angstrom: 3.17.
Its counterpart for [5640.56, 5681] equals 2.86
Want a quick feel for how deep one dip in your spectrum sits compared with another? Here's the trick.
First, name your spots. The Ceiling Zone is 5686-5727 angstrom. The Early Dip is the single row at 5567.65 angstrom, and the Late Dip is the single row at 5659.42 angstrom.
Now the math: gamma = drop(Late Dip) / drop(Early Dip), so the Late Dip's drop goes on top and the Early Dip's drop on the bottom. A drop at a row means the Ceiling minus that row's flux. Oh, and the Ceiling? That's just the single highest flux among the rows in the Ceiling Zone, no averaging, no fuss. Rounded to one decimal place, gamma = -2.8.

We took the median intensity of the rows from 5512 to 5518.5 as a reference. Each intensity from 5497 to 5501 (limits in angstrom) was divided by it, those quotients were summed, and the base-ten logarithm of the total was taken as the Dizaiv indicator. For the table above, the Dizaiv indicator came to 0.480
